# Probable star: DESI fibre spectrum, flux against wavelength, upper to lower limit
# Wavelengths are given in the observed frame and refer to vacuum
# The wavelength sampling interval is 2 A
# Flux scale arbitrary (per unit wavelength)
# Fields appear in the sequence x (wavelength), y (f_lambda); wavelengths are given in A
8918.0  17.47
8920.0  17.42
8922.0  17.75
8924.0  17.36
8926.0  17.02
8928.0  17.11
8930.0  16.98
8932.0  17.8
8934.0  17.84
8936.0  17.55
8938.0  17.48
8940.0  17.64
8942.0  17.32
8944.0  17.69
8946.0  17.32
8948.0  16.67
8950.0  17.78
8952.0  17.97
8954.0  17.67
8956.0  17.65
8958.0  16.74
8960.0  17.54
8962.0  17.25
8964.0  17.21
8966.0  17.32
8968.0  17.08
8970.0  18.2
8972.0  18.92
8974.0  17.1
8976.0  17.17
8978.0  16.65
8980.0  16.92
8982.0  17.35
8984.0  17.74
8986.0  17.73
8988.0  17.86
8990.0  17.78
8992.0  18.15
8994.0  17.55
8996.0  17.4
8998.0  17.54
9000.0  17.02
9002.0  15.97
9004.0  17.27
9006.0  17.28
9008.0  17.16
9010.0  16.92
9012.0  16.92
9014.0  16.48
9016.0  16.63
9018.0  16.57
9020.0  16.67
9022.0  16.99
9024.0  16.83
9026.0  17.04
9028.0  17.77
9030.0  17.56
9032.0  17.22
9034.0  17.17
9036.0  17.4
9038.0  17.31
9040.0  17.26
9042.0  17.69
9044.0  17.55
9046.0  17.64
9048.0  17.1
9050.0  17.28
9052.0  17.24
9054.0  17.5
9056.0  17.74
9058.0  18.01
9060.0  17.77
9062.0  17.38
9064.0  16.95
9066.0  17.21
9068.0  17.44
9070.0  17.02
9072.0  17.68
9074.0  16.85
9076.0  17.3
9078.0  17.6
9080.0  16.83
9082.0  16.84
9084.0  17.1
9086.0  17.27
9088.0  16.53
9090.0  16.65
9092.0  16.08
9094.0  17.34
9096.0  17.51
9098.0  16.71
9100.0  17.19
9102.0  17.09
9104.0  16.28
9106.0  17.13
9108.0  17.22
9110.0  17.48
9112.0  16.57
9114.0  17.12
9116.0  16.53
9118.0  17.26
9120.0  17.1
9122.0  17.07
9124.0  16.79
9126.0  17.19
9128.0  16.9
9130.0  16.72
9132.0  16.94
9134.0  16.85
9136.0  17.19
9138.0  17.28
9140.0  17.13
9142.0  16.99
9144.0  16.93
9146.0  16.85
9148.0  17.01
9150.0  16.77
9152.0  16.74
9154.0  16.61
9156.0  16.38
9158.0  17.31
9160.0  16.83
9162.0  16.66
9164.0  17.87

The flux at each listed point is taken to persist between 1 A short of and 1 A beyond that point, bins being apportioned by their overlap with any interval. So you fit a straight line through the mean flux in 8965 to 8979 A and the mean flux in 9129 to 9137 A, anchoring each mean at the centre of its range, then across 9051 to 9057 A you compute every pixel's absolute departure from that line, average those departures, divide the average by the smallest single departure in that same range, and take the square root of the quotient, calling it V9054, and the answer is 3.11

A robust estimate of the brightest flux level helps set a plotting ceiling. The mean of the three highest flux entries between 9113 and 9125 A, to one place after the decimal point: 17.2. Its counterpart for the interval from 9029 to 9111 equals 17.8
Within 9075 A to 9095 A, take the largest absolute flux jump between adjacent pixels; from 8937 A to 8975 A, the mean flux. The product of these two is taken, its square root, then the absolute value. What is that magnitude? 4.7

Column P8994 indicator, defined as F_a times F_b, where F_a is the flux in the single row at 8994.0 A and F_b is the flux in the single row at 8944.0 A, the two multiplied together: 310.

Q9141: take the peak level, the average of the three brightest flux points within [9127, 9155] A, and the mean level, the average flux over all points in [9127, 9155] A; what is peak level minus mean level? 0.28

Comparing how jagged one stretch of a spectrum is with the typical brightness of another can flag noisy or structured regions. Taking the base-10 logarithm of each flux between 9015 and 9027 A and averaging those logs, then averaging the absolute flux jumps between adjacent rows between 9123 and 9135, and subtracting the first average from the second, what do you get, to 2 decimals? -0.99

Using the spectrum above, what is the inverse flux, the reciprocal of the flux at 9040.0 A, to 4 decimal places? 0.0579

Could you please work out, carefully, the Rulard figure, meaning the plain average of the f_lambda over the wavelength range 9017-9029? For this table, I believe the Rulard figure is 17.0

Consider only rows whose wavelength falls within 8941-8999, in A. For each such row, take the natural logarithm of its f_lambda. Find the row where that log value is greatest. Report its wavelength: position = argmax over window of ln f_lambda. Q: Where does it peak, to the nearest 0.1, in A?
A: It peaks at 8972.0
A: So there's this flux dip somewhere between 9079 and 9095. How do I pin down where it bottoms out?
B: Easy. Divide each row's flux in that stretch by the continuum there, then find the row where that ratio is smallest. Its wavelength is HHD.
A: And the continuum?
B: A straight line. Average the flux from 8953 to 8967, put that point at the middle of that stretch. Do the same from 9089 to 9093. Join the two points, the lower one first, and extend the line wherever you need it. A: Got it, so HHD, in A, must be 9092.0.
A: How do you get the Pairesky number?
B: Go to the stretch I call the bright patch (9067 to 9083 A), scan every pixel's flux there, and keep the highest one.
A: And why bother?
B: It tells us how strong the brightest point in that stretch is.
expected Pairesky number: 17.68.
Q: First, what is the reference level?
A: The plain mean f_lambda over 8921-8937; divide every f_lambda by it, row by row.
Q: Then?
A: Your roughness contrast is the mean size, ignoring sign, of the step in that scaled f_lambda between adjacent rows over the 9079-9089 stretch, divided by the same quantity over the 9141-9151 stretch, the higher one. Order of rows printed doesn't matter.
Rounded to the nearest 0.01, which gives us 2.19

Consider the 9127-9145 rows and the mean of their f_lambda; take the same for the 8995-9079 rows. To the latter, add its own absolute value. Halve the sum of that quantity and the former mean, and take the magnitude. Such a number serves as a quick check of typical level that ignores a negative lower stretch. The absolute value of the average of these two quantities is 25.7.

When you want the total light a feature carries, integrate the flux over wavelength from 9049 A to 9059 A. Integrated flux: 176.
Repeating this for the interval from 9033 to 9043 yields 174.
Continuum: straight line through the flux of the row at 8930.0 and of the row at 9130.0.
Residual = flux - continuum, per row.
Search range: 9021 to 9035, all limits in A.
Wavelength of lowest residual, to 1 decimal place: 9024.0 A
